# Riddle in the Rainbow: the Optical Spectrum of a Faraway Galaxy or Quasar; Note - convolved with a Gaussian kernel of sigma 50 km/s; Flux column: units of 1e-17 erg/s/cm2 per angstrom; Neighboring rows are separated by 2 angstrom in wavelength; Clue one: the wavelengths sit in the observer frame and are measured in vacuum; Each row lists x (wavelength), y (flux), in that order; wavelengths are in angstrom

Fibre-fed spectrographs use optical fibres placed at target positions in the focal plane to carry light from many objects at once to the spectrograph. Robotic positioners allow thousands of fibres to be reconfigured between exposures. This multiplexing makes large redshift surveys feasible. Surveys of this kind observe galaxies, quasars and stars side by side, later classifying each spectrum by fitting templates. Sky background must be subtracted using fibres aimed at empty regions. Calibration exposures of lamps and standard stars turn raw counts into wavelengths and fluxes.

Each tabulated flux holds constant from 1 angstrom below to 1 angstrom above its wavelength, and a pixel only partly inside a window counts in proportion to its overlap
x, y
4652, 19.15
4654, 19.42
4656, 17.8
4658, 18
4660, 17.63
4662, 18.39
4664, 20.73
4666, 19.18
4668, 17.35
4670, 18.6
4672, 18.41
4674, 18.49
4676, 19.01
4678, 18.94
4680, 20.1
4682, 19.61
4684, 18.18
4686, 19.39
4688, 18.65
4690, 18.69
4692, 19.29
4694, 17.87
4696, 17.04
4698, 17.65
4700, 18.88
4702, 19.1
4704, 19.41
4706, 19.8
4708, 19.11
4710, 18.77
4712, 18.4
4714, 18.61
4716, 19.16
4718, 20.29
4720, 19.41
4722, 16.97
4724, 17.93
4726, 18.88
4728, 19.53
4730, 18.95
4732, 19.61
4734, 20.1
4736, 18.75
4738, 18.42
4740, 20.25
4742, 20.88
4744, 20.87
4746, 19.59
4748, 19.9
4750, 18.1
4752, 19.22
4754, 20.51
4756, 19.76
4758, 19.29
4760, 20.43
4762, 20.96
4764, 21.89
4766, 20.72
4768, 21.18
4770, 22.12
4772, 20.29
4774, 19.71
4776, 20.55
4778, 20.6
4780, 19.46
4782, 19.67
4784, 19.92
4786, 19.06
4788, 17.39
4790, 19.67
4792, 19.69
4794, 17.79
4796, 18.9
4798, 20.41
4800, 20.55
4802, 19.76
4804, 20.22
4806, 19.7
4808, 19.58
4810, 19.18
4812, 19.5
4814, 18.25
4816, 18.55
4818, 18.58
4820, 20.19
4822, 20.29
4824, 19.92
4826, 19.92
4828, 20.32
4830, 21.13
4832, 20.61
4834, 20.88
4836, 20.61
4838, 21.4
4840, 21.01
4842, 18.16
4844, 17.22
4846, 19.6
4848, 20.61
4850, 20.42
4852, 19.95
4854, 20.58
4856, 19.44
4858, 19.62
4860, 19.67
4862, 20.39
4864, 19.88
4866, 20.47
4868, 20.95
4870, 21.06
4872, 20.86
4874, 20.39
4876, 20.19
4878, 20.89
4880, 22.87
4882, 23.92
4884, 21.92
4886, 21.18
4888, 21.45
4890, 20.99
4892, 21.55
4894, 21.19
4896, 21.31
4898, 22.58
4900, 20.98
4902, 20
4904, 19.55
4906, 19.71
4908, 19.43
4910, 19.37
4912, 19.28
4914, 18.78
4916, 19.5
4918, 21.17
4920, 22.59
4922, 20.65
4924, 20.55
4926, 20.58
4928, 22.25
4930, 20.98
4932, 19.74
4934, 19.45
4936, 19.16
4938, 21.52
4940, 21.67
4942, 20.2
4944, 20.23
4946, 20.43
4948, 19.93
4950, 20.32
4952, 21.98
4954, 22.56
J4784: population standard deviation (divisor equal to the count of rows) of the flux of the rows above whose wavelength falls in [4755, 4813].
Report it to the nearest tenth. 1.0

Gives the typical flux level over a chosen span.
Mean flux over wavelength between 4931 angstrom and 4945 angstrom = 20.3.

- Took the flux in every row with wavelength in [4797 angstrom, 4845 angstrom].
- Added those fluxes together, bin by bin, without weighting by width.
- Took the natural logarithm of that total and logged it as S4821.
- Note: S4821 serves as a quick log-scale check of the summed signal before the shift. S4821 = 6.2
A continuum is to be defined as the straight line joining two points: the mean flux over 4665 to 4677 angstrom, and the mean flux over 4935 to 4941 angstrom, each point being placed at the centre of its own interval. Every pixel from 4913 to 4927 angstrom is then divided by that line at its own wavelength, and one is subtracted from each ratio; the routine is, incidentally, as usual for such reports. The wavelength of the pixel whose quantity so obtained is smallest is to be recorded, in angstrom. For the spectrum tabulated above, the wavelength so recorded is 4914 angstrom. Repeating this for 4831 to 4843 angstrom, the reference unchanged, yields 4842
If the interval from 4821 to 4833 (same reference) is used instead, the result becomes 4826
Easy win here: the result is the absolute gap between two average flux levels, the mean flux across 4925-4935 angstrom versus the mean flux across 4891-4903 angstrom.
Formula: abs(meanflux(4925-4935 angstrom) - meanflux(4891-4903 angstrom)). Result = 0.7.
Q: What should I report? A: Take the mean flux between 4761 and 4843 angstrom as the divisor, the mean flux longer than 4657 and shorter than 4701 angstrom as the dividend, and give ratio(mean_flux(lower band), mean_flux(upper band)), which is 0.934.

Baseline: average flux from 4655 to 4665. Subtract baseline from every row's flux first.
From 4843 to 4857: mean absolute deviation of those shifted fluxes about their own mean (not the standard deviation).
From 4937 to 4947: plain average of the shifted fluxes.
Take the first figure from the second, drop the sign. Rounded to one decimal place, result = 1.5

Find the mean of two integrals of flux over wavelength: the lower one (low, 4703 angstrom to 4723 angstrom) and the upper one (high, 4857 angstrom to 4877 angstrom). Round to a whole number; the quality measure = 393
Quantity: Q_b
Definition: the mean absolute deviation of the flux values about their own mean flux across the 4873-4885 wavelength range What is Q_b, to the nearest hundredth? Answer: 1.21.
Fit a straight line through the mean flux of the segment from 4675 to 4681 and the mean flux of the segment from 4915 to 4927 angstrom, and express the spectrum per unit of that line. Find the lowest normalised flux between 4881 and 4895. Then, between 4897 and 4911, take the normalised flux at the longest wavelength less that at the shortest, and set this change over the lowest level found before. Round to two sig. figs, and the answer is -0.16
